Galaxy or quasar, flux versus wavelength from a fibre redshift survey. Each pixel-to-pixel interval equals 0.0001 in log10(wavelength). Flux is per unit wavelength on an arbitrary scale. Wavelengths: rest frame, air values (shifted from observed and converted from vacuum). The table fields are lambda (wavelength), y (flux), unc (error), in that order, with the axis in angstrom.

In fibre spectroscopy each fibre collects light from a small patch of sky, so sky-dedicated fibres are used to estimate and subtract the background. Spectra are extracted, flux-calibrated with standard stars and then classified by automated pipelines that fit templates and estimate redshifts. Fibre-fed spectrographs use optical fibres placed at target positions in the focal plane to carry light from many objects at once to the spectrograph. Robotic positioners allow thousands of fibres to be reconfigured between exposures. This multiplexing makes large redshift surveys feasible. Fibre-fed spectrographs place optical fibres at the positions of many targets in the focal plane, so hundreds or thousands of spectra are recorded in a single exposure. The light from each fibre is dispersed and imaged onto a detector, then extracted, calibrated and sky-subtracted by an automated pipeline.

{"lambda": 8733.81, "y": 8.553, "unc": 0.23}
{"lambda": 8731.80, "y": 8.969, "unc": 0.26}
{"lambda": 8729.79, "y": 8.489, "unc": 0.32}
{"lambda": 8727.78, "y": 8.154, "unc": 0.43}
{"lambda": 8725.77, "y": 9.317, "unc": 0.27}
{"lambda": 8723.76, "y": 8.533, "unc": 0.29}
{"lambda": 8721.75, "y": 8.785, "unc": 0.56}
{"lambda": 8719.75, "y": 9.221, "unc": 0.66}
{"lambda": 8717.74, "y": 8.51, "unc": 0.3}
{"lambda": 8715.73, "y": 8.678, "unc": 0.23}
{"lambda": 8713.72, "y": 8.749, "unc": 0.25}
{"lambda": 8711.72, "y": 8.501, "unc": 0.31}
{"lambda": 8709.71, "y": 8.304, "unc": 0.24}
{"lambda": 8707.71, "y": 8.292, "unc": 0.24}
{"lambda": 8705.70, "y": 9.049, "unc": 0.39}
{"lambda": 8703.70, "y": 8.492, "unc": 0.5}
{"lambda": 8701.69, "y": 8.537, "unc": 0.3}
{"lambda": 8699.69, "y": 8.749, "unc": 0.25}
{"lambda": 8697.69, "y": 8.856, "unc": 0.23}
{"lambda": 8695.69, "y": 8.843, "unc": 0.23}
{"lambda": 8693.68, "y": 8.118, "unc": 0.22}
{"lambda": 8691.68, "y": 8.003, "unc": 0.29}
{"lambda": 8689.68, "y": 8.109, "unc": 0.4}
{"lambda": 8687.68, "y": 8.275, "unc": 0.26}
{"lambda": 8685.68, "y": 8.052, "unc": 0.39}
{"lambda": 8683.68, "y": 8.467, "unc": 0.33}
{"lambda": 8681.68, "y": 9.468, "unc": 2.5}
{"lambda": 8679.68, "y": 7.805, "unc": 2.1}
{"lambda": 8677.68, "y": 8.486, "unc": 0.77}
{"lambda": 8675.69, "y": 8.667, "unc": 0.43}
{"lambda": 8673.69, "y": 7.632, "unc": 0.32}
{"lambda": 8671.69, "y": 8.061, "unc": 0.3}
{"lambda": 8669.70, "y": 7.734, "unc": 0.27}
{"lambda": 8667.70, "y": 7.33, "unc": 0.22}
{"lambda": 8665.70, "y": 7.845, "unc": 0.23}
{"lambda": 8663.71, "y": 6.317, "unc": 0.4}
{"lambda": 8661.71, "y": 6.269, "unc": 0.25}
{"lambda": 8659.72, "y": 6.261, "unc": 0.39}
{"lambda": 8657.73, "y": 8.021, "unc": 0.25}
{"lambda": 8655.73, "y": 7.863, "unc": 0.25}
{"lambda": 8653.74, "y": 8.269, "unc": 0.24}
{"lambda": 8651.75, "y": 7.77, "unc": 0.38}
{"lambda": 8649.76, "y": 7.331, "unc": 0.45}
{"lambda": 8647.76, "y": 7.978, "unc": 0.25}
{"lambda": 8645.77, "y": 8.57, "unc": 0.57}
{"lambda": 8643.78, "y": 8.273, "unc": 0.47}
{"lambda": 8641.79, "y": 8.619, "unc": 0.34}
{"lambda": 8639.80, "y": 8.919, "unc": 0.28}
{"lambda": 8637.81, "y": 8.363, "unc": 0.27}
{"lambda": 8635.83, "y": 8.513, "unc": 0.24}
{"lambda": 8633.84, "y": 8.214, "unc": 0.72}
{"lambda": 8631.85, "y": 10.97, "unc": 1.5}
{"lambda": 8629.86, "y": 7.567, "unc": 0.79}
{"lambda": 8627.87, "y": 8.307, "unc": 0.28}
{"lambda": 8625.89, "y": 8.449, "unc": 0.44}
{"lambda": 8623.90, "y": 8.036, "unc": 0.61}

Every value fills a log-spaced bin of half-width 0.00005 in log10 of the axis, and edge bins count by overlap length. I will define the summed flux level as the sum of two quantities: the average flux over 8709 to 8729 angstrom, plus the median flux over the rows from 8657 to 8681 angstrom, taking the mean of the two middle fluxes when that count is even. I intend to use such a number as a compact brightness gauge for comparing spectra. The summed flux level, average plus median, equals 16.4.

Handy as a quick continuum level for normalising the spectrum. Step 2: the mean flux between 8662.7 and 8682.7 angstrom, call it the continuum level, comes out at 7.9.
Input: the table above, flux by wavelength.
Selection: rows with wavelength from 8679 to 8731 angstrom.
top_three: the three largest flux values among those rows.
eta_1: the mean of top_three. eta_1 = 9.3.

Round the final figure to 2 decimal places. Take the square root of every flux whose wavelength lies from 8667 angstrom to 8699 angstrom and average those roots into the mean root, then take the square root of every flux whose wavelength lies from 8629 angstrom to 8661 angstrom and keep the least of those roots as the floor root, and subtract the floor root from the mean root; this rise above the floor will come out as 0.37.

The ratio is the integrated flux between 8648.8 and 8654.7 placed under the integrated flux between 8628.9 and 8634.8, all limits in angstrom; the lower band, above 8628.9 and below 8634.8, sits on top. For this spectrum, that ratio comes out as 1.14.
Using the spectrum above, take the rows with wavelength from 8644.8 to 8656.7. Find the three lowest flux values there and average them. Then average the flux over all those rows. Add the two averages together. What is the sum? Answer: 15.6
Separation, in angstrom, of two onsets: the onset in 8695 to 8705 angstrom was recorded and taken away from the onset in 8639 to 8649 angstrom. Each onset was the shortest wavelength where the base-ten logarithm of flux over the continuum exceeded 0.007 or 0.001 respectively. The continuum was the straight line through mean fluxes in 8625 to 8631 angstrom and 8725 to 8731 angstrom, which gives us -55.9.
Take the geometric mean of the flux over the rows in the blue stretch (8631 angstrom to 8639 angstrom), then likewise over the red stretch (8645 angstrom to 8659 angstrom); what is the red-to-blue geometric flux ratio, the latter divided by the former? 0.89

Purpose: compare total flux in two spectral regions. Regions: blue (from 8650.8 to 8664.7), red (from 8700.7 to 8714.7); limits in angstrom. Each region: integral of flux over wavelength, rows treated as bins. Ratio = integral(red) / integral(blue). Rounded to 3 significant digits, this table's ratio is 1.19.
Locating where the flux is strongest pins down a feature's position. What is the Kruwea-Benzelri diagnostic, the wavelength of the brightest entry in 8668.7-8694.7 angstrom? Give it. 8681.68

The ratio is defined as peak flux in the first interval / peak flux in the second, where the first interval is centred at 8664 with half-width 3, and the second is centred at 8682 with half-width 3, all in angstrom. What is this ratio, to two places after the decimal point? 0.83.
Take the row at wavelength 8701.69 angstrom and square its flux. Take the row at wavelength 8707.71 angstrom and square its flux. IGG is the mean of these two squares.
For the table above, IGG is 70.8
